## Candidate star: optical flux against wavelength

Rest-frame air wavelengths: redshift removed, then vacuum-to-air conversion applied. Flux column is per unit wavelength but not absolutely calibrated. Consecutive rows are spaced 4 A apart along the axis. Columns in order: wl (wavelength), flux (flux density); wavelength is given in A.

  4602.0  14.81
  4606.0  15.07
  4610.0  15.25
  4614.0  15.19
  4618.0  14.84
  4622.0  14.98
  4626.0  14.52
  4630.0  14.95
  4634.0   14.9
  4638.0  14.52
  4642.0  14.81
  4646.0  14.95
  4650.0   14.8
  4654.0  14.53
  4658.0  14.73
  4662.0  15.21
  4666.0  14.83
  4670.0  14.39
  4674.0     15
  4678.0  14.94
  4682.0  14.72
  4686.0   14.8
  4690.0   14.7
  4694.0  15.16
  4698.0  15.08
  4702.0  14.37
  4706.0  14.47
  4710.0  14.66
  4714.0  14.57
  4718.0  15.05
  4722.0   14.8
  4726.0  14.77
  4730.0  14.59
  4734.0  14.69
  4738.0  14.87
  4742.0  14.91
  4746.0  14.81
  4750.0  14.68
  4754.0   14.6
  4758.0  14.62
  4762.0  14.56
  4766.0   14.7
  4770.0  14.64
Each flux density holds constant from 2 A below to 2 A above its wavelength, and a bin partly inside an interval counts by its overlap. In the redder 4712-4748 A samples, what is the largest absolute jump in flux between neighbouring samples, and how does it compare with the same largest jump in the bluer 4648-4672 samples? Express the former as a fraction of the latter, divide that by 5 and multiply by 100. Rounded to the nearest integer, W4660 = 20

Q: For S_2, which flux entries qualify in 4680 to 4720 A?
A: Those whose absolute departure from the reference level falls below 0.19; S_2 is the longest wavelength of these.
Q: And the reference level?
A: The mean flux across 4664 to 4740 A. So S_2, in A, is 4710.0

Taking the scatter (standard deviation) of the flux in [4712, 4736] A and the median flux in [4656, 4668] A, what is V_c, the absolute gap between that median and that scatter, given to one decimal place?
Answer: 14.7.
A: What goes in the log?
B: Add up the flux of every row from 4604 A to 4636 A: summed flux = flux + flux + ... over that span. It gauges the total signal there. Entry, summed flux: 120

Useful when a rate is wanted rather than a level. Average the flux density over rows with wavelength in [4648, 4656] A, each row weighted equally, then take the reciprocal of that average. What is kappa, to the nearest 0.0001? 0.0682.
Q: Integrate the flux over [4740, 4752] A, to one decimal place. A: 177.6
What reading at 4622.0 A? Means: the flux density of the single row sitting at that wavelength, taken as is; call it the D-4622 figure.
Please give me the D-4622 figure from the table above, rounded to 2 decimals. 14.98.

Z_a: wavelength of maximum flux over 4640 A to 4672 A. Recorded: 4662.0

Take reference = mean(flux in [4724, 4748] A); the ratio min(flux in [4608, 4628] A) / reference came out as 0.983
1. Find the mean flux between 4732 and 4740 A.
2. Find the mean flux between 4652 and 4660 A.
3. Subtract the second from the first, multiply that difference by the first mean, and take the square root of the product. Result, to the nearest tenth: 1.5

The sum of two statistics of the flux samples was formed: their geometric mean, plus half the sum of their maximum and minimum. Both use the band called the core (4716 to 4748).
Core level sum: 29.6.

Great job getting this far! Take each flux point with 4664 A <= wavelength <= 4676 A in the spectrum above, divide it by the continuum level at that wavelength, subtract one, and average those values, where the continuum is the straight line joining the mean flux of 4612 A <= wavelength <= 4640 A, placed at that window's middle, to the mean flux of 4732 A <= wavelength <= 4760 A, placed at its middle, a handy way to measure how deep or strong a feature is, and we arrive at -0.0044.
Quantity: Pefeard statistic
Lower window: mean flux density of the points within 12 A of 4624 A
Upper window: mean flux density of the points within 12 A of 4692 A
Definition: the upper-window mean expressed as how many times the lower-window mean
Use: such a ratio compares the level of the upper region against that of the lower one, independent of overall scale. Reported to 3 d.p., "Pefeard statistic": 0.994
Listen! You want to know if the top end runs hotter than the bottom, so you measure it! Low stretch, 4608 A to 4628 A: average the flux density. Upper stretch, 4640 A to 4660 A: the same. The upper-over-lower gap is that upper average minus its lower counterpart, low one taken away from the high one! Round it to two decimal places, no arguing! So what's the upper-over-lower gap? -0.19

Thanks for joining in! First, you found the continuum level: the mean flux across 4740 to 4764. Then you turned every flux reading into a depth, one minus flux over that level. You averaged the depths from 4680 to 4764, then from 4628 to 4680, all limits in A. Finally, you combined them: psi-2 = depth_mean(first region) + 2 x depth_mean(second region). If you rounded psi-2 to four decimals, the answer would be -0.0185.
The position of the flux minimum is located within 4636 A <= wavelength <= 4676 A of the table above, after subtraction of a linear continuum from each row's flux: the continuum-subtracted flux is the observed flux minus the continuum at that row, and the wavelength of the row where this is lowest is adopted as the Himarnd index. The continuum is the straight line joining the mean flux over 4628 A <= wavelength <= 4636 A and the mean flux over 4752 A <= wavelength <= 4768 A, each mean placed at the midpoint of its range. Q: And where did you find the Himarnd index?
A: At 4670.0 A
